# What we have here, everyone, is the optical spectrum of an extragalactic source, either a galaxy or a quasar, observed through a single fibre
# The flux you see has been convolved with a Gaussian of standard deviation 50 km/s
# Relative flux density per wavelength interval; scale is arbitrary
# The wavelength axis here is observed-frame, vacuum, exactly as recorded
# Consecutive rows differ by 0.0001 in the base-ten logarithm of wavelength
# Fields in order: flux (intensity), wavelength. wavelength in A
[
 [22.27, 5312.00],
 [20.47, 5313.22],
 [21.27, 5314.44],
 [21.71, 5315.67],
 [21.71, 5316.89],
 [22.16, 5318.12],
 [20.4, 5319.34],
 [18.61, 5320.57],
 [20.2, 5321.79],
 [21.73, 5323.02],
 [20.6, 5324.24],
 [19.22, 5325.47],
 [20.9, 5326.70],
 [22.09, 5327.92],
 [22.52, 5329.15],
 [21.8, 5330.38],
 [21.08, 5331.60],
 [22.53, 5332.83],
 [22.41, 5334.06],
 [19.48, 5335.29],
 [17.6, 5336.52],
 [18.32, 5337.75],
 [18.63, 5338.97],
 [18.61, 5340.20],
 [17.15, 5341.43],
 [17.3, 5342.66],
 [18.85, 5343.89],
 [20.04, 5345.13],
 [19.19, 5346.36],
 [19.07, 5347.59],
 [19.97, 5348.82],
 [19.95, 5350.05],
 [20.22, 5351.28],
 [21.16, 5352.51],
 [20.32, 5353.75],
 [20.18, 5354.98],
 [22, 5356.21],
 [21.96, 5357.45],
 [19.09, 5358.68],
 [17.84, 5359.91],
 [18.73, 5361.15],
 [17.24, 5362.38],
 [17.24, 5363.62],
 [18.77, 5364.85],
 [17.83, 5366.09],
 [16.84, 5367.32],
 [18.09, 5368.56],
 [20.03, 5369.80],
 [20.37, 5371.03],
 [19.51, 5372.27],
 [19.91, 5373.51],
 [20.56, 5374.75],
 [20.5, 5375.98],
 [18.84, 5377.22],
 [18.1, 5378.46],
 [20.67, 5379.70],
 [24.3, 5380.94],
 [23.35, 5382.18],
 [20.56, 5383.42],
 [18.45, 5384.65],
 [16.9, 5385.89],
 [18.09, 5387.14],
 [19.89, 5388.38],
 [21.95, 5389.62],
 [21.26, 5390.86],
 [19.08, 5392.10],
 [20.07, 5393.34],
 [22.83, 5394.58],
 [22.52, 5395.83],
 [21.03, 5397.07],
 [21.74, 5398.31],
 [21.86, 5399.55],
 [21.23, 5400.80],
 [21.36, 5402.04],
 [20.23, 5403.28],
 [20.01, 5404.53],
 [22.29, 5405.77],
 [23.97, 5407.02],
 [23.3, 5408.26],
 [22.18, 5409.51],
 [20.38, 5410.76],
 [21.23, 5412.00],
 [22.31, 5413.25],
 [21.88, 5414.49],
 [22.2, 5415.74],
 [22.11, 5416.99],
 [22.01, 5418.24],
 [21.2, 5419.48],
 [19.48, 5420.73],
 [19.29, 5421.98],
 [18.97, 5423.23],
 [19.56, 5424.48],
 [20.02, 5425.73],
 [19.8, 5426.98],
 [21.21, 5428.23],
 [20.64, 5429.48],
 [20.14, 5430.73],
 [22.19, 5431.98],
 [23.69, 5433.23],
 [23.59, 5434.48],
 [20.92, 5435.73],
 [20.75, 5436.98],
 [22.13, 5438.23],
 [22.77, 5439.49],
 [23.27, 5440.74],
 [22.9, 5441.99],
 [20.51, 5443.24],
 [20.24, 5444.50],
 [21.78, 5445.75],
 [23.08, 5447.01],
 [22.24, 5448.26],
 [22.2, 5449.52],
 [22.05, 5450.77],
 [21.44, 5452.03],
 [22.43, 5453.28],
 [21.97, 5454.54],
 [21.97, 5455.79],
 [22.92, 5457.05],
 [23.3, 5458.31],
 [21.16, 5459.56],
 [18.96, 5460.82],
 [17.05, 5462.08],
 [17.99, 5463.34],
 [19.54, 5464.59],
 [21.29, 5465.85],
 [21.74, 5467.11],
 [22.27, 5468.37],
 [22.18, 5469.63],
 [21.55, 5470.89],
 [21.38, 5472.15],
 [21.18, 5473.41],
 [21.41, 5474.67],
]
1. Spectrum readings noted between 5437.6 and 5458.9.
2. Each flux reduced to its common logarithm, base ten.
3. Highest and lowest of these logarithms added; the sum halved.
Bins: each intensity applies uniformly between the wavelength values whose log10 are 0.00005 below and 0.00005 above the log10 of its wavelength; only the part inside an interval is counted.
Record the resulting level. 1.34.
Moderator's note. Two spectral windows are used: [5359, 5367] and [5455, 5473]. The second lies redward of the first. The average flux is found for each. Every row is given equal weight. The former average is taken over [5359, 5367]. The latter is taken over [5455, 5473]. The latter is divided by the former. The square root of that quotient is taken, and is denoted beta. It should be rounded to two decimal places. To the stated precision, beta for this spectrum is 1.08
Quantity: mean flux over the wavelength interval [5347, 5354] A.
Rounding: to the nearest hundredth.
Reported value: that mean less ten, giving 10.11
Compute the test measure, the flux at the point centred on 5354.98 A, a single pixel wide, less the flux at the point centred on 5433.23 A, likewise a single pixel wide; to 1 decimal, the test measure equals -3.5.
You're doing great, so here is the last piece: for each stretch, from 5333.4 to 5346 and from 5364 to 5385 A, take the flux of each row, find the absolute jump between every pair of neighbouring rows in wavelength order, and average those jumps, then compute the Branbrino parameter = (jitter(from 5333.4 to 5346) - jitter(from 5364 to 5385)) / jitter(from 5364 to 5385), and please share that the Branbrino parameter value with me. -0.17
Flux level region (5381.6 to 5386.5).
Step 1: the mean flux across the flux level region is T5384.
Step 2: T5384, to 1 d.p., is 19.8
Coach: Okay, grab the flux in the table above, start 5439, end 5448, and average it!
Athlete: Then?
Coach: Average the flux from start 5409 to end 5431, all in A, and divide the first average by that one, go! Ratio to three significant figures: 1.06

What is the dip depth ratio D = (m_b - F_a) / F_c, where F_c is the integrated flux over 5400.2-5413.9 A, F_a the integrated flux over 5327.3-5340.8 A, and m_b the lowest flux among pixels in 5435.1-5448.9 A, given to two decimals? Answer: -0.86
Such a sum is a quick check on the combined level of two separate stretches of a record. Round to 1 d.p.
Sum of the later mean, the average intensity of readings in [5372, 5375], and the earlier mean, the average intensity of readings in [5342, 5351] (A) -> 39.2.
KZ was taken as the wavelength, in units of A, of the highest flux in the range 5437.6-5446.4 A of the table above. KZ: 5440.74 A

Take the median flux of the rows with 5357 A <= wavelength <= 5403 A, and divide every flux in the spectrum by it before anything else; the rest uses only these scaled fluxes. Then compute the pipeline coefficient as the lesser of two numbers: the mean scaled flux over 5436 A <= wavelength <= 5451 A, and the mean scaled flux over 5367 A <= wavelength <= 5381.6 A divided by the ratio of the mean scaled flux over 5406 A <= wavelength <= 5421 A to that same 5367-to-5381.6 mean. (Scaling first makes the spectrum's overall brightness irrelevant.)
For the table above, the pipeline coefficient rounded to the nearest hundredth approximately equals 0.90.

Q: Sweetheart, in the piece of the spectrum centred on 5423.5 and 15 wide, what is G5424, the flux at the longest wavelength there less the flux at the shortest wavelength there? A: -2.0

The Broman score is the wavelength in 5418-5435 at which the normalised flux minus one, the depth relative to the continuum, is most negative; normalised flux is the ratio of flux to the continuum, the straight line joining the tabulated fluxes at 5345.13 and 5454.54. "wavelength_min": 5423.23 A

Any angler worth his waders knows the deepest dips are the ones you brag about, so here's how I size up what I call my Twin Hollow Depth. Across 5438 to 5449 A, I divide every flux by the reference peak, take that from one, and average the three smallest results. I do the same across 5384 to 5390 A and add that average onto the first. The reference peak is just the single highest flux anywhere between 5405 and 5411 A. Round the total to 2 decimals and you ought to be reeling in 0.20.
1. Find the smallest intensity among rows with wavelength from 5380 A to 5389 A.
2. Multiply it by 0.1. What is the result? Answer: 1.69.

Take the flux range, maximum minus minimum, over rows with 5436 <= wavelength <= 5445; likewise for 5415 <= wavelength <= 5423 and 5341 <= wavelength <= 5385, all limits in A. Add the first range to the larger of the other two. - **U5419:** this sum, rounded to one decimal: 10.5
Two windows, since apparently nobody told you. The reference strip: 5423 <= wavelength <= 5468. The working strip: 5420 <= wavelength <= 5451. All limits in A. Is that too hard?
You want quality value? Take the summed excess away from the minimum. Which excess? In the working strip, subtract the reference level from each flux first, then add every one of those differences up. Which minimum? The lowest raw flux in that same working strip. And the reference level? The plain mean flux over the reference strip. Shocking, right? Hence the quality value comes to 18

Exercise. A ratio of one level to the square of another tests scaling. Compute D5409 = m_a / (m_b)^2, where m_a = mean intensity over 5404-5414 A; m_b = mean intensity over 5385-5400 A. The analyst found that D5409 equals 0.052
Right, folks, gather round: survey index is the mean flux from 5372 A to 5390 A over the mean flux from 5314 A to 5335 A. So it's 0.95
